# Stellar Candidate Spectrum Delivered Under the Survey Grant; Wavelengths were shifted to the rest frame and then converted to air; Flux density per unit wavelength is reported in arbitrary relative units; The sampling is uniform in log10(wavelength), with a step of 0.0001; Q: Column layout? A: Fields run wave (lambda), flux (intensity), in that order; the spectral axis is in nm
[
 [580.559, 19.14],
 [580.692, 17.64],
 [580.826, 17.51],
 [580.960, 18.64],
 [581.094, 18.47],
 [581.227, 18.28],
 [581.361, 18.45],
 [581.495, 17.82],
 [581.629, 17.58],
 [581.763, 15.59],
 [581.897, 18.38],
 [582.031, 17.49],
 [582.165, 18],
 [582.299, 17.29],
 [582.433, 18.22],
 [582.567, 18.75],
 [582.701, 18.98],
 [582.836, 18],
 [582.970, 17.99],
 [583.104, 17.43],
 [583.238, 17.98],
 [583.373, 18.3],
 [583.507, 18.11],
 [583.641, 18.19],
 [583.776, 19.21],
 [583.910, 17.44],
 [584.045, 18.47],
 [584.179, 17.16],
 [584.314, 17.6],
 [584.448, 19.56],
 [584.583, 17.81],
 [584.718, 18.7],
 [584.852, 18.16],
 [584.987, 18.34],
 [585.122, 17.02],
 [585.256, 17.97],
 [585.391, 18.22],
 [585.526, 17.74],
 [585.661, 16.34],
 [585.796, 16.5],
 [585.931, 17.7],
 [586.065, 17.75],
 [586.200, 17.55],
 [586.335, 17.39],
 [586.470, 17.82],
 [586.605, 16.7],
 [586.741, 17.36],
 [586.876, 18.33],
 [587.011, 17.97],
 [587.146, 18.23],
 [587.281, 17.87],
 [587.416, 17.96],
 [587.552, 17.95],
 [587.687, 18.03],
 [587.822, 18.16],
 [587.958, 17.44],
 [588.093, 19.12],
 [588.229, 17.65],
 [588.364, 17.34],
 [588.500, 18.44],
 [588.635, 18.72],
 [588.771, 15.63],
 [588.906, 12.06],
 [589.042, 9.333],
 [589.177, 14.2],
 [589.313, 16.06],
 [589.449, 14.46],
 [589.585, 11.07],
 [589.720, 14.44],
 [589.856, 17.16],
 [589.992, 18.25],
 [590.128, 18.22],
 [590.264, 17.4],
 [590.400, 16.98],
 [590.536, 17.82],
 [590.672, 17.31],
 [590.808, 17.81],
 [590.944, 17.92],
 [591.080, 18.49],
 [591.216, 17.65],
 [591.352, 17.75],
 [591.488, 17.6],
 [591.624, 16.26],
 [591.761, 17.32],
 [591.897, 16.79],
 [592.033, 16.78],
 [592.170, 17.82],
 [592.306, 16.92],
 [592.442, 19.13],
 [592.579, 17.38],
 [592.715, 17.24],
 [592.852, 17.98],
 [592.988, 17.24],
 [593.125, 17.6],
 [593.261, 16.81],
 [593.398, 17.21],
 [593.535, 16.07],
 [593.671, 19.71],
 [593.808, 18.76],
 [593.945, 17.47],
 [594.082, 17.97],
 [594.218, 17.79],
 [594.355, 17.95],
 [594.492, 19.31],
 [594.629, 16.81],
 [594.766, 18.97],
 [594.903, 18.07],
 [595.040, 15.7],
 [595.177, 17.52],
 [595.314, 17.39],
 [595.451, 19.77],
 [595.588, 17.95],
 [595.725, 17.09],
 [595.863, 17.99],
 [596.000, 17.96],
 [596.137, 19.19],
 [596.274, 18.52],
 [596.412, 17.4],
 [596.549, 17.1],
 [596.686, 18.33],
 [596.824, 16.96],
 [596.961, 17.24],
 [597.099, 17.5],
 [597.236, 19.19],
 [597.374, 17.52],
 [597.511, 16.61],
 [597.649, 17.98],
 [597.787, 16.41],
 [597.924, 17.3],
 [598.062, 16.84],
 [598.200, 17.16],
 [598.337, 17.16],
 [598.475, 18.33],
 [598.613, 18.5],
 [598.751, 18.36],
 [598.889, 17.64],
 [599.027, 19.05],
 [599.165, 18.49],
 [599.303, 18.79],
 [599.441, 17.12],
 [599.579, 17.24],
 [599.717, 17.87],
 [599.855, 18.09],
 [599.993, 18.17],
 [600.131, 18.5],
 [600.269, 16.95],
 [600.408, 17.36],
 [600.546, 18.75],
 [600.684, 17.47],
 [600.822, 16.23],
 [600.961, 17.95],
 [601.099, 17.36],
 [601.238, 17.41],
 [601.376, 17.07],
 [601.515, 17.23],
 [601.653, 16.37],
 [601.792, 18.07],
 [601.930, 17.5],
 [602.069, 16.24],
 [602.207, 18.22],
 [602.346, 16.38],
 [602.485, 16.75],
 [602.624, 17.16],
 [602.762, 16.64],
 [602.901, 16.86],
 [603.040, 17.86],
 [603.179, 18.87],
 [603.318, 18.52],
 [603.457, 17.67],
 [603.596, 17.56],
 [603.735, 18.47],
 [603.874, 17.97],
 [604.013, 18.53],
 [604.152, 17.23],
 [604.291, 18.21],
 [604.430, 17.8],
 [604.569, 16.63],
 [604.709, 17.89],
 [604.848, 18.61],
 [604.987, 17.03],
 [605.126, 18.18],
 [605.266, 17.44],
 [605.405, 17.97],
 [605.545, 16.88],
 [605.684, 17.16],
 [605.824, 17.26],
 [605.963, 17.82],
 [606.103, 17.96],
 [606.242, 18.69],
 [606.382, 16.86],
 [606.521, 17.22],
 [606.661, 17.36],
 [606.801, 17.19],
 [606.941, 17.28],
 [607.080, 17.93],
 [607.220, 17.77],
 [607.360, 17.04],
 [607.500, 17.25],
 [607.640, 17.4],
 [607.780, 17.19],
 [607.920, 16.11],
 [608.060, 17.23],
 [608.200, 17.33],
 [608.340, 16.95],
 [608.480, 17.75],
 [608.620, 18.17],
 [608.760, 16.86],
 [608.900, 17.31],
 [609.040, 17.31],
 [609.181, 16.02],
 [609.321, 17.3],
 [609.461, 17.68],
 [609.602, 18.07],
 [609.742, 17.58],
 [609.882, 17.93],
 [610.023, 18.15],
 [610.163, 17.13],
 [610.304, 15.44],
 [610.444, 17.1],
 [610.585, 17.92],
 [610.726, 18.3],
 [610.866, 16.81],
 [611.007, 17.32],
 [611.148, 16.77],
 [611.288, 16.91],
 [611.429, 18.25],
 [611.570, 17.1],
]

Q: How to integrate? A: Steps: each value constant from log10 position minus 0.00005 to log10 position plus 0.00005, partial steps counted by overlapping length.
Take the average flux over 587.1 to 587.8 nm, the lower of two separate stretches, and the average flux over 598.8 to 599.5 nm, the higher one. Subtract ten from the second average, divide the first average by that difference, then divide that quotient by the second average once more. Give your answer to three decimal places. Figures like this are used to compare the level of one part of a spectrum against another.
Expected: 0.120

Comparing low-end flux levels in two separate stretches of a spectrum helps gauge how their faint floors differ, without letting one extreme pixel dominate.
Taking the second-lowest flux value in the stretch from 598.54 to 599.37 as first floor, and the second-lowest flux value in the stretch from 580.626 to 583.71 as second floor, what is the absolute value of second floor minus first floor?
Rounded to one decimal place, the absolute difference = 1.1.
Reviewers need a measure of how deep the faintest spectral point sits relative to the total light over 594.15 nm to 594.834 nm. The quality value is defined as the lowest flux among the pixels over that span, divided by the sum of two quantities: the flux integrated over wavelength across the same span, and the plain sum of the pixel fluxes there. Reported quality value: 0.163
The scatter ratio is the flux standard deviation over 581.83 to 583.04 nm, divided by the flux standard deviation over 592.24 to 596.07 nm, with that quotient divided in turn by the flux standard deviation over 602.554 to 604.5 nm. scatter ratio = 0.8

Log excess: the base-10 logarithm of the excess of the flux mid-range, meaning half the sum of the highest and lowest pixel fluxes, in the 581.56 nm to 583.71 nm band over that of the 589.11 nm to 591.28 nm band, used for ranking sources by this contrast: 0.40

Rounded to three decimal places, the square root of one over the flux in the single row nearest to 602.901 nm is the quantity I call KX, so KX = 0.244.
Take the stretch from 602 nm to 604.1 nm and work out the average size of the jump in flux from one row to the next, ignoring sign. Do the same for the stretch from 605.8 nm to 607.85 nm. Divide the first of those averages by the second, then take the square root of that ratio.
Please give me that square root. 1.32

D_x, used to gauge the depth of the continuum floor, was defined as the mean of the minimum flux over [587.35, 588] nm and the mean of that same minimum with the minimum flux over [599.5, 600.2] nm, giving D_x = 17.4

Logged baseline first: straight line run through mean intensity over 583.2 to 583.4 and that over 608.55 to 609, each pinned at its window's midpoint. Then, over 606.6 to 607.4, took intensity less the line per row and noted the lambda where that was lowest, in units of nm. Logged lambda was 607.360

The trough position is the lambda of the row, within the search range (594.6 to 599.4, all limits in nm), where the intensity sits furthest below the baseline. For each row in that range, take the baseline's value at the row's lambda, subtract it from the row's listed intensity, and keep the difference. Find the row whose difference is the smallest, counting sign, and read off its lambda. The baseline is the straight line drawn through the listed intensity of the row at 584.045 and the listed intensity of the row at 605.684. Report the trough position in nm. 595.040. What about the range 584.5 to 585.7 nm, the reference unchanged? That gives 585.661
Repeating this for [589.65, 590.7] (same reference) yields 589.720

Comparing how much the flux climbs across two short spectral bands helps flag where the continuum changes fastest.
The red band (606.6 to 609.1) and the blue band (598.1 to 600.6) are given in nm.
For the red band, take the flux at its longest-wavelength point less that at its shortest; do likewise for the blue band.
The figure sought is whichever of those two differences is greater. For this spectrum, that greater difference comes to 1.6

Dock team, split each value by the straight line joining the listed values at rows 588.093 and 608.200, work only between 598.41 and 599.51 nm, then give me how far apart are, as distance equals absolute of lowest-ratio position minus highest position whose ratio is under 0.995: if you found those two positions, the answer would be 0.00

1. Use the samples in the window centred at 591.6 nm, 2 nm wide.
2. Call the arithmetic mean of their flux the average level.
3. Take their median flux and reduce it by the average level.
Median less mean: 0.07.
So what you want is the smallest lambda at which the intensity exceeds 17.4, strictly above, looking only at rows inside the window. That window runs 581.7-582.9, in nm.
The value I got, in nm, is 581.897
